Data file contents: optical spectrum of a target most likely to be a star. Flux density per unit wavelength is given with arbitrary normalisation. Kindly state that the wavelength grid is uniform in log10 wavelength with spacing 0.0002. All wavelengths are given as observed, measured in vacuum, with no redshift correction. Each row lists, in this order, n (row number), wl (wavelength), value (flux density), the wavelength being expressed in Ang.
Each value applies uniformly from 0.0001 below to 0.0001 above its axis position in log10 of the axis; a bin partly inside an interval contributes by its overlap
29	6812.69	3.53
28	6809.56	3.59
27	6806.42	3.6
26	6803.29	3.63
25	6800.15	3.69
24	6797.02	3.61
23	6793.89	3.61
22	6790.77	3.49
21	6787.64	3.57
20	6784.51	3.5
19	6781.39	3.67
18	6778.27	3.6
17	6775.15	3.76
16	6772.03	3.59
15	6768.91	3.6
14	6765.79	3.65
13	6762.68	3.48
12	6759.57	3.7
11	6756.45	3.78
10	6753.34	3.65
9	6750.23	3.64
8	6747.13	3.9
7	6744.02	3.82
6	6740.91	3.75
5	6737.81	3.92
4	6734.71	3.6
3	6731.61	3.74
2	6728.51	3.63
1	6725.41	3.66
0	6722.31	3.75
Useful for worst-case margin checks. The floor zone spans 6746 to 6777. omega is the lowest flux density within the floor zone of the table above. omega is 3.48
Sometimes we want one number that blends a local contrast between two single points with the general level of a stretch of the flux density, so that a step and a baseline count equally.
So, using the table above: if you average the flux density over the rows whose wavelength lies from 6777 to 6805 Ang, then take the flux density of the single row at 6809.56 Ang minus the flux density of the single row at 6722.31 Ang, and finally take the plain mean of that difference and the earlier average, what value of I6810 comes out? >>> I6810 1.72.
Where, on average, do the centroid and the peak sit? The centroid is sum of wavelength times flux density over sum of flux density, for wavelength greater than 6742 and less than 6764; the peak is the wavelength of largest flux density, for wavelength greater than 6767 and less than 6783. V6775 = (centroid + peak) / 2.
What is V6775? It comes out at 6764.2 Ang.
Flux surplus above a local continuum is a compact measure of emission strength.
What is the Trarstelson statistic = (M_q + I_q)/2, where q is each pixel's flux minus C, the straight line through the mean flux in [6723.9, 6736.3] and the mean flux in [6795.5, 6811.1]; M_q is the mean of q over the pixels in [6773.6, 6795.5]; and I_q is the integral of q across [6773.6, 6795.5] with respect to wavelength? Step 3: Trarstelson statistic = -0.4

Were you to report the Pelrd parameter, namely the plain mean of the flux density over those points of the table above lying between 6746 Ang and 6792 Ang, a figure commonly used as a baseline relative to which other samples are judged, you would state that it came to 3.64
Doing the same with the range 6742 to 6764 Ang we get 3.71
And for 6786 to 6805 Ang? 3.60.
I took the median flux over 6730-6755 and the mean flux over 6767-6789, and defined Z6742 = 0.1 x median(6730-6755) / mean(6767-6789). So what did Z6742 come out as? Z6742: 0.104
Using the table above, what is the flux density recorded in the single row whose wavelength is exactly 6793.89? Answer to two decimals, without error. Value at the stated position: 3.61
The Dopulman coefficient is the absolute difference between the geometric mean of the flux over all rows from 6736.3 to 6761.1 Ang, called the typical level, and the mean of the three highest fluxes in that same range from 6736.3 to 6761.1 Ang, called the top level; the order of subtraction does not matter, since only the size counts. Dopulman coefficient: 0.11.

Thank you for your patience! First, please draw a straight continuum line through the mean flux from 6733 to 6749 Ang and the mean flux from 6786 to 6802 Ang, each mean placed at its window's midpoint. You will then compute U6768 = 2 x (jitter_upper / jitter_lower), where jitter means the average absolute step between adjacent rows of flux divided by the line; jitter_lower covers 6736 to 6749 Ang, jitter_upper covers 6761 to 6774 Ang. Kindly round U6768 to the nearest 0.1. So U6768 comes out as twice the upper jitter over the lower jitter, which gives 1.4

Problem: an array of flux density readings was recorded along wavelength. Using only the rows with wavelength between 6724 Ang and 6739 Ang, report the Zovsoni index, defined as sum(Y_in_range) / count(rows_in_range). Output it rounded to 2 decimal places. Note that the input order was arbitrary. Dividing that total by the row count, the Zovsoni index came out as 3.71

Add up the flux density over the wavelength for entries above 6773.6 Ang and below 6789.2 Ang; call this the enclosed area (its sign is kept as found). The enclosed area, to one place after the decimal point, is 56.5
